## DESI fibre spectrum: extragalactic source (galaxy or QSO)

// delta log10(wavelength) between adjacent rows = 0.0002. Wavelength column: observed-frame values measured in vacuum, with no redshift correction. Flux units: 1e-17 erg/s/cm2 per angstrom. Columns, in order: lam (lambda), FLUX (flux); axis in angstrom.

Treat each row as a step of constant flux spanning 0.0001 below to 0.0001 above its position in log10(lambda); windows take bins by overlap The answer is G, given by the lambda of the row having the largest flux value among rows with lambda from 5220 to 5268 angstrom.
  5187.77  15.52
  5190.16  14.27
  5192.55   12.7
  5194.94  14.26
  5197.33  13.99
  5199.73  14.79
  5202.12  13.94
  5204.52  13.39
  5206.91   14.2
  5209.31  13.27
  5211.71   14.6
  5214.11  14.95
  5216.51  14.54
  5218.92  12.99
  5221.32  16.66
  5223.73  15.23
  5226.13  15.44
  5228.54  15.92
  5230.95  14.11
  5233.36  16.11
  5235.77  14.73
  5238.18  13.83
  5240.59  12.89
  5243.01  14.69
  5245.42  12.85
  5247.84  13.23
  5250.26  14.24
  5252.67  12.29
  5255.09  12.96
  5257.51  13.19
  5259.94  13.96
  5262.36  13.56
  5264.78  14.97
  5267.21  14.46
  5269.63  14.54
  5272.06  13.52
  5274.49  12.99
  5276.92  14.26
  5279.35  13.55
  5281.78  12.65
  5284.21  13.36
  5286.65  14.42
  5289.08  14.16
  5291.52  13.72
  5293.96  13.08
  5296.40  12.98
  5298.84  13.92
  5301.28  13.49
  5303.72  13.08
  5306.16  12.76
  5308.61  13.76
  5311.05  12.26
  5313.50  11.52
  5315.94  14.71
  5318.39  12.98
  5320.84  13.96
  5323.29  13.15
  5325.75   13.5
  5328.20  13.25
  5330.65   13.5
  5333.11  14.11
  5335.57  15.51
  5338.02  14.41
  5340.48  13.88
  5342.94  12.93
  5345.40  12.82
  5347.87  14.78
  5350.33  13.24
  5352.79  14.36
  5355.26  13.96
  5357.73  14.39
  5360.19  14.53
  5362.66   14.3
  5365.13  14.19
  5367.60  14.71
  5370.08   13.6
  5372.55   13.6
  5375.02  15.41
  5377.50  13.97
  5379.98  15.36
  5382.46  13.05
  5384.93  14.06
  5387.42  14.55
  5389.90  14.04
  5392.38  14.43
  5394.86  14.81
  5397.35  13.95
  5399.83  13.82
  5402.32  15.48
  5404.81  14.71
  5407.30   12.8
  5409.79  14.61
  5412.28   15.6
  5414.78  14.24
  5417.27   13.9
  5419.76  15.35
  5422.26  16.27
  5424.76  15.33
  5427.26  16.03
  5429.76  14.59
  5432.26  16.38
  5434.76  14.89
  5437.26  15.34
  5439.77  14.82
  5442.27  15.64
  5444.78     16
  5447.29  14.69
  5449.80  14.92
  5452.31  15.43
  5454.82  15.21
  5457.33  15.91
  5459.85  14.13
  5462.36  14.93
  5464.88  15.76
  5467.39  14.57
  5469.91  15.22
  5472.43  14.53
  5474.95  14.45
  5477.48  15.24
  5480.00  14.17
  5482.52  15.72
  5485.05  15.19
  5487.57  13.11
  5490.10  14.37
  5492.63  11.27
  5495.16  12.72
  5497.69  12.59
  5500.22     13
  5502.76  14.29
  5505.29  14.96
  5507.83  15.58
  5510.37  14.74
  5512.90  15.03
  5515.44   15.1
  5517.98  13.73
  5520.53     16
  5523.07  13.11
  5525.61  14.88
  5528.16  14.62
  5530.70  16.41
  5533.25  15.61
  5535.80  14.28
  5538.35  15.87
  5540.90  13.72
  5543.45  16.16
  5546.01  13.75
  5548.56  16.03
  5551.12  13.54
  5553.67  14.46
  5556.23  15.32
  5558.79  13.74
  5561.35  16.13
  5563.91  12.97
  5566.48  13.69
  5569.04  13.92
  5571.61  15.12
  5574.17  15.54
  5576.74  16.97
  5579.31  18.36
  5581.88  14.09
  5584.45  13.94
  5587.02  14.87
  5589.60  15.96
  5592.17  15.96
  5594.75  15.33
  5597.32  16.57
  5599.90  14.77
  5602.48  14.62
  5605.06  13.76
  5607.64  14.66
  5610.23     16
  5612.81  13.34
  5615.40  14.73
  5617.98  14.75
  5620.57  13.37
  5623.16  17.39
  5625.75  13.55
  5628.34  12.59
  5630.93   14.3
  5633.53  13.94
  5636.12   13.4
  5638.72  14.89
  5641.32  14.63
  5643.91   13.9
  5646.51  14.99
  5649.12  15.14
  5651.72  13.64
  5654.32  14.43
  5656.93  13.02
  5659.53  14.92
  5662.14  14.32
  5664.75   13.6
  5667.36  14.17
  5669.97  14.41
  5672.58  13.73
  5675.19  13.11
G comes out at 5221.32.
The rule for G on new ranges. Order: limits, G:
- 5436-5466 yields 5444.78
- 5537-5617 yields 5579.31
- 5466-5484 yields 5482.52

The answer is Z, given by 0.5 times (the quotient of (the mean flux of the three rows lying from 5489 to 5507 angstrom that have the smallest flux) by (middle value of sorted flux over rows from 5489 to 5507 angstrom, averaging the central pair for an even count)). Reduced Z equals 0.469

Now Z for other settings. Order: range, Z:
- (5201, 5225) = 0.460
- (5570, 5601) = 0.462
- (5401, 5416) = 0.474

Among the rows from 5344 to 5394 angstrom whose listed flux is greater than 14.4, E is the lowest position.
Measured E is 5347.87 angstrom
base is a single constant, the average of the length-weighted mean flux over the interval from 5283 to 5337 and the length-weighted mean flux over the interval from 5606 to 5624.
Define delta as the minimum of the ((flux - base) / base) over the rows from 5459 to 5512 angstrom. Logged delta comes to -0.20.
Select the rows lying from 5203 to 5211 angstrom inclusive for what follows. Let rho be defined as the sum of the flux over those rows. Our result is 41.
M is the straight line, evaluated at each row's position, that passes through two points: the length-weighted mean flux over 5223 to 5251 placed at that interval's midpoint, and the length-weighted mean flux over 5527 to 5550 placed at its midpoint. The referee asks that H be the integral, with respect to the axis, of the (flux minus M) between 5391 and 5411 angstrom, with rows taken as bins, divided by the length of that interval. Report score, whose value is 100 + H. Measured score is 100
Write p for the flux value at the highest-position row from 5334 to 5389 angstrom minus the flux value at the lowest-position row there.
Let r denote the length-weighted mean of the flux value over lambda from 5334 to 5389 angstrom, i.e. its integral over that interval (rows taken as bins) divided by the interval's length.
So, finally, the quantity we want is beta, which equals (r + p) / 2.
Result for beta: 6.6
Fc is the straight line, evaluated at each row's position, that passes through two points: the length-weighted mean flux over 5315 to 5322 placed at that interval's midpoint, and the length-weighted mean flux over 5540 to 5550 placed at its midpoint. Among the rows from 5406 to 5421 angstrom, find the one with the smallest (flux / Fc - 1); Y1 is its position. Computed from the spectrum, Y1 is 5407.30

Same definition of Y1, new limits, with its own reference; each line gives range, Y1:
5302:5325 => 5313.50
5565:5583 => 5566.48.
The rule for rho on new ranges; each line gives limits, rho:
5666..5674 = 42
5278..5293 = 82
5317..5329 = 67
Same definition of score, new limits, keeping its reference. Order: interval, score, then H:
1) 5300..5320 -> 98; -1.5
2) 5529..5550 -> 100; 0.0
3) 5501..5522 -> 100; -0.2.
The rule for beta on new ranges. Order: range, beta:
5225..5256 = 5.8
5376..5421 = 7.9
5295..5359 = 7.5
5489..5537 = 7.1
